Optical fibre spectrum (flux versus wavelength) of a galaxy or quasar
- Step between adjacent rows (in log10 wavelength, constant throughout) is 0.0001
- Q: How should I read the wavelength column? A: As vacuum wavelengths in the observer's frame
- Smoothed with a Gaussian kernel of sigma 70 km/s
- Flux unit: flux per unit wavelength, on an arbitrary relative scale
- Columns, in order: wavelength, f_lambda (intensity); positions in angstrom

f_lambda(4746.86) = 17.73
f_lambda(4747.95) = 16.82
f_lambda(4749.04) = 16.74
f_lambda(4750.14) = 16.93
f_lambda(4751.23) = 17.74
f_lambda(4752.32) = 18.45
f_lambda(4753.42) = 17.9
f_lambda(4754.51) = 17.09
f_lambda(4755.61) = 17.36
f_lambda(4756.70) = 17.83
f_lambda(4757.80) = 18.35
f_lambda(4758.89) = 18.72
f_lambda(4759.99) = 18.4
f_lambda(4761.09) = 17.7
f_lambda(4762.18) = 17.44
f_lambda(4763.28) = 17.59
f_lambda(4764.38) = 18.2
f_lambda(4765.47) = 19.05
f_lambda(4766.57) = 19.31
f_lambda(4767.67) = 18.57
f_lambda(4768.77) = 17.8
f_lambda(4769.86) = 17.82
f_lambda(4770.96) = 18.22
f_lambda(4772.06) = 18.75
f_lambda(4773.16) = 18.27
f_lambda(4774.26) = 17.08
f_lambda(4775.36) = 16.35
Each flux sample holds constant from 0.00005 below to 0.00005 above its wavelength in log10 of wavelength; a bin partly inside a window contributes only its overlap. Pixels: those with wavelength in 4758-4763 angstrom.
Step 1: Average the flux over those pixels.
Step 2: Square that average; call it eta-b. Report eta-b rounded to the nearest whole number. 326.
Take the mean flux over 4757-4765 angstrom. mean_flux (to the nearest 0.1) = 18.1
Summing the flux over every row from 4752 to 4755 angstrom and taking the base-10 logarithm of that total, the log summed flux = 1.73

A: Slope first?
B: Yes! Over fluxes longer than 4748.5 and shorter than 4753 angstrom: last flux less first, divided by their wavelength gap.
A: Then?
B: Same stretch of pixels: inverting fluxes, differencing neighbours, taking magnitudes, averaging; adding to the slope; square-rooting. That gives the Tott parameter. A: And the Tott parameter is 0.72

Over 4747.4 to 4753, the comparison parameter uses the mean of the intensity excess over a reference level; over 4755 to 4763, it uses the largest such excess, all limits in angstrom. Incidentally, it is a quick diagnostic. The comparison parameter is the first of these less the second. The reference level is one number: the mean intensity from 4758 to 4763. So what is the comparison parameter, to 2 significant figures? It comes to -1.4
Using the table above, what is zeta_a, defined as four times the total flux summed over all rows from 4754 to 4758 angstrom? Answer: 283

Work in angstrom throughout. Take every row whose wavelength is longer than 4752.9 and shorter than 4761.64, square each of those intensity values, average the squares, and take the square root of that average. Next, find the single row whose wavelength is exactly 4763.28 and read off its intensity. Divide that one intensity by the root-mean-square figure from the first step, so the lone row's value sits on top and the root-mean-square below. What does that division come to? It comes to 0.98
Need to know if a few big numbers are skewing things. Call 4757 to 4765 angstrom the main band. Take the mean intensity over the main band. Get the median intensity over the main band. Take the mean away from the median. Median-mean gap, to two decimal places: 0.14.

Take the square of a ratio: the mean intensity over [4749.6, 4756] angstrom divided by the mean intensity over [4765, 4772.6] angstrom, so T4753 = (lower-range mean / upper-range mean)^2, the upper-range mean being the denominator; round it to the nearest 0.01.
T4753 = 0.90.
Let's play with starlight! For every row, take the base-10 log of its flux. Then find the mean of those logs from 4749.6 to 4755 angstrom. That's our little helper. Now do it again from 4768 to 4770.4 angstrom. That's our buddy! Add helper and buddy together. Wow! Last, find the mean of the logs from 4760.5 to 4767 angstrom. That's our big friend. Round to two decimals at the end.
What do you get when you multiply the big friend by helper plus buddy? 3.15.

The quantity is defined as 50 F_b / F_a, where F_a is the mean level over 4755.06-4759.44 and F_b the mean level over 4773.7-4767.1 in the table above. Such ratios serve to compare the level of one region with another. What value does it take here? 50.5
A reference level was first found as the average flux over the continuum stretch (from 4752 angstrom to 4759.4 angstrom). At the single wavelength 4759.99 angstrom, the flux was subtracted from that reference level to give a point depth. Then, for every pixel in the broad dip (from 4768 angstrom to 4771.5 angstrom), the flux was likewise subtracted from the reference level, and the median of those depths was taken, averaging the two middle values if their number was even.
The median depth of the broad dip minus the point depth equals 0.58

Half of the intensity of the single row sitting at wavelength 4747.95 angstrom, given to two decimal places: 8.41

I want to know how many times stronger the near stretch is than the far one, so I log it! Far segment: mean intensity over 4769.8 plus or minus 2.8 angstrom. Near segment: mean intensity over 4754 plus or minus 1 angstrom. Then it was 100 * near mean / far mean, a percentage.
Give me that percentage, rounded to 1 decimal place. 96.0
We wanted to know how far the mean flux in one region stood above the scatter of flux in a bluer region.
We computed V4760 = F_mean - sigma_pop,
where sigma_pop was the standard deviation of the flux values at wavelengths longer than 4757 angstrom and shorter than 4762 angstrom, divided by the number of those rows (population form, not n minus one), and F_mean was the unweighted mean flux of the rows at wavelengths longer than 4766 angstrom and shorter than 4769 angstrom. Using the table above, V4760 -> 18.2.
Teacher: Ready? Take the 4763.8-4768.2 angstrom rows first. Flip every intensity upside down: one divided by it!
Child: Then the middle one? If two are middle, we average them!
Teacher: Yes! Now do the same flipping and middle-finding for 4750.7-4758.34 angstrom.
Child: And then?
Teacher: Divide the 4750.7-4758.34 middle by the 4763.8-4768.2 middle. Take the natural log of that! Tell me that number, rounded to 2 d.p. 0.05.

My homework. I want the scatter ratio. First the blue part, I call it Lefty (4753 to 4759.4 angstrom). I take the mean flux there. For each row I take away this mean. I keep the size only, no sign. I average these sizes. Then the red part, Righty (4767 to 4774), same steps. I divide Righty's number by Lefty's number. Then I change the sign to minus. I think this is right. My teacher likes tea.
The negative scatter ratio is -0.7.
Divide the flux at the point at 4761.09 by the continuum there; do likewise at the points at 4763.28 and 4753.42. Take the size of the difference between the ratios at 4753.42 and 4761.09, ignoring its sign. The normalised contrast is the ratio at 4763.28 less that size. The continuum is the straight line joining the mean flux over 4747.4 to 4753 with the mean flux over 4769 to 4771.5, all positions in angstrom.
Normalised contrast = 0.96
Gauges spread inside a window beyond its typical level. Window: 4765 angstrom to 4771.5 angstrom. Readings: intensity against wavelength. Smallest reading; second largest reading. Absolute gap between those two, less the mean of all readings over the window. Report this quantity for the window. -17.2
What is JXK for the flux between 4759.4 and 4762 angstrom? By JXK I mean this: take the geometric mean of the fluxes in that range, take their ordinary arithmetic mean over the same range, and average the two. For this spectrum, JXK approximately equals 18.0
